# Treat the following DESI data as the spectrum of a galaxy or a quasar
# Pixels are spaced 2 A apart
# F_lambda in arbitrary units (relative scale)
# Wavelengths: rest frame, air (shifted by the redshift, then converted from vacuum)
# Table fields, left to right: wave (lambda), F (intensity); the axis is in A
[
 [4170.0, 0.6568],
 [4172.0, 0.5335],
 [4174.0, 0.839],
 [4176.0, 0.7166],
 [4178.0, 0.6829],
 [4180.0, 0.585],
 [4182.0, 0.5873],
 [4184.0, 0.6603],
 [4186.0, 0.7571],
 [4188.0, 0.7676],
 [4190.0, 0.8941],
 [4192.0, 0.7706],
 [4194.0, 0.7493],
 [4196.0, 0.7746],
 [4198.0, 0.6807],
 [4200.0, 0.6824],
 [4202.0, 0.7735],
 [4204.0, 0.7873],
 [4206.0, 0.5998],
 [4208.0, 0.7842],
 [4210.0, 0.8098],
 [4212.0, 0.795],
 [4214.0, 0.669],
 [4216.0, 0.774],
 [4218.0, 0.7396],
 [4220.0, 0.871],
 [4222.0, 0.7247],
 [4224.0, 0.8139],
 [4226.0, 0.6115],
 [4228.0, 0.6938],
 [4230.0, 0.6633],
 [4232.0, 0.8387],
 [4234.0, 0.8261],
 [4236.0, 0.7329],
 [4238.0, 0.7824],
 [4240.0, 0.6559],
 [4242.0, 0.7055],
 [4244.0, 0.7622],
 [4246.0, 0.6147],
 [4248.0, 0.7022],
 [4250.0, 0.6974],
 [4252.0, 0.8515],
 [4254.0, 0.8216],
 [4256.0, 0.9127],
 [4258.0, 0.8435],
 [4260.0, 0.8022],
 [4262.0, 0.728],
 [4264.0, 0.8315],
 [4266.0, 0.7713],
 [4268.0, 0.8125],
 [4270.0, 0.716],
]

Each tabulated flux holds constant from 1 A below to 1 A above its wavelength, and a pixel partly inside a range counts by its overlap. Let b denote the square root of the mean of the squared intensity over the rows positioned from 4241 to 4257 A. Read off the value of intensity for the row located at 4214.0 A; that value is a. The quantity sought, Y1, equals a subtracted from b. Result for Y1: 0.09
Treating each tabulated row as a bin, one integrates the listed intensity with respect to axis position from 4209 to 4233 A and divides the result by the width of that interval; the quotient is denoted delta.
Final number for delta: 0.750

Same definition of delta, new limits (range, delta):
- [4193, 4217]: 0.740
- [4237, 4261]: 0.763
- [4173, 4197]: 0.732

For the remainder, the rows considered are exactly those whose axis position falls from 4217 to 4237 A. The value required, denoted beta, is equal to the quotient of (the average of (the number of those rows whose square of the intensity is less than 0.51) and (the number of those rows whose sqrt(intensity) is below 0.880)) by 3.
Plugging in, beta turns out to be 1.50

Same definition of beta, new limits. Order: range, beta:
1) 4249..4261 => 0.33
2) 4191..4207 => 1.50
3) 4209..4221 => 0.67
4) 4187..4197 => 0.50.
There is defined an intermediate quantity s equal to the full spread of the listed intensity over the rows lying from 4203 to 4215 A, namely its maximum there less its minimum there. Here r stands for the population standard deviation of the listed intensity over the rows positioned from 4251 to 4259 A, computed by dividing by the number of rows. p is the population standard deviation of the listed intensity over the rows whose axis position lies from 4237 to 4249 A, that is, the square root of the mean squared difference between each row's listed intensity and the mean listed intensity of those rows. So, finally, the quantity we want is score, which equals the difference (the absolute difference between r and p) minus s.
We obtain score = -0.19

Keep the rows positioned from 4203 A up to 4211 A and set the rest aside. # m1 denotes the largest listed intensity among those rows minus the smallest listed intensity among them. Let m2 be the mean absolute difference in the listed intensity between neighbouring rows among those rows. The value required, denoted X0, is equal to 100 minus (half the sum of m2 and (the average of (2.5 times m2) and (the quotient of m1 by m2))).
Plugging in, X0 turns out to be 99.5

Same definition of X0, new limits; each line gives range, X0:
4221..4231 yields 99.4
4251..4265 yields 99.2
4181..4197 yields 98.8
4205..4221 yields 99.1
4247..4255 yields 99.3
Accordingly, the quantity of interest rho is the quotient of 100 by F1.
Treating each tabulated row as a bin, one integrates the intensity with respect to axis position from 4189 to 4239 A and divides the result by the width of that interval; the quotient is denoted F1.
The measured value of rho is 133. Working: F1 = 0.754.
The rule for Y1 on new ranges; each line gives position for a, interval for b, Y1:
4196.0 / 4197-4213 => -0.03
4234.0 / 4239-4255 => -0.10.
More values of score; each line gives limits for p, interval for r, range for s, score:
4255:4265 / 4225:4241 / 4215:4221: -0.11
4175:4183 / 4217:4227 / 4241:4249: -0.12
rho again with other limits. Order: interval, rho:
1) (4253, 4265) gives 121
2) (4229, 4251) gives 138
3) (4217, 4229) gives 135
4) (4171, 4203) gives 140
